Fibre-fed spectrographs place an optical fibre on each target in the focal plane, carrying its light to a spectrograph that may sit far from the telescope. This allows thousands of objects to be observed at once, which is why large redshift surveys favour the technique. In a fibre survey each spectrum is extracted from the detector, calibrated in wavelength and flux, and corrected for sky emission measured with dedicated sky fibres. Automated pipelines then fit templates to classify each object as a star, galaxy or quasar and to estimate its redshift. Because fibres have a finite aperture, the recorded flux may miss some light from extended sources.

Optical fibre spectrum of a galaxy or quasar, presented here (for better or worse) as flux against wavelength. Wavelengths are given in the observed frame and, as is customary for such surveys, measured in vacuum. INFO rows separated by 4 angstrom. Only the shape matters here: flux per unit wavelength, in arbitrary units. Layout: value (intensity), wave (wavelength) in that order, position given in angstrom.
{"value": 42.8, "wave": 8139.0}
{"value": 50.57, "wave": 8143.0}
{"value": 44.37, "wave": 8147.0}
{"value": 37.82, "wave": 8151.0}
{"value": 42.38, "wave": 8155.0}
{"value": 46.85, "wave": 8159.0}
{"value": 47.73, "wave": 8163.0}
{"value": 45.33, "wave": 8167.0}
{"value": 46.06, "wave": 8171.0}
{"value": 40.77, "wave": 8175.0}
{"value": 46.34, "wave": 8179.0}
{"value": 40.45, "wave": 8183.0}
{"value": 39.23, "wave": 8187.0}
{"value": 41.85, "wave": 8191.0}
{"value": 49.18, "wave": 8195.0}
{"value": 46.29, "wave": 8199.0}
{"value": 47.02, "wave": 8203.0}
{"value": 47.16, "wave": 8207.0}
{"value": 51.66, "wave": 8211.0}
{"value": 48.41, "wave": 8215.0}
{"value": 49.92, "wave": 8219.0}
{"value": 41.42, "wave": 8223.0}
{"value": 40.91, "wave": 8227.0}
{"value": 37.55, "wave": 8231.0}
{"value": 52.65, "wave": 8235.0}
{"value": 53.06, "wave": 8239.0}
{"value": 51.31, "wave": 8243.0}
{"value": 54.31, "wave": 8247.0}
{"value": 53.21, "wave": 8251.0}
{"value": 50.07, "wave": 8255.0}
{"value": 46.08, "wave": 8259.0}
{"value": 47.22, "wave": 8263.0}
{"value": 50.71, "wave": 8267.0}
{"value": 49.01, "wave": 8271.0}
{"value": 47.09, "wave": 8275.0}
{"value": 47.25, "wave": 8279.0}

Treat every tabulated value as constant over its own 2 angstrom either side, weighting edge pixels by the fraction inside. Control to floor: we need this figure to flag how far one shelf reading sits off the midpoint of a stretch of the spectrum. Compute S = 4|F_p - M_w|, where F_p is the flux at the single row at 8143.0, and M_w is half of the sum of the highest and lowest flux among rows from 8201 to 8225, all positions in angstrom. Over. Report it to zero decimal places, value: 16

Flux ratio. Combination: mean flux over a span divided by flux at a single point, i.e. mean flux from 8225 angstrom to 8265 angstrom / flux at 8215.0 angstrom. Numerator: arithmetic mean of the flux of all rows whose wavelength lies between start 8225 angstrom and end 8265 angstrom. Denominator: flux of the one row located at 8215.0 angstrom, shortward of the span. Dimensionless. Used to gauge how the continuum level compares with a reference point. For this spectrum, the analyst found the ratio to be 1.005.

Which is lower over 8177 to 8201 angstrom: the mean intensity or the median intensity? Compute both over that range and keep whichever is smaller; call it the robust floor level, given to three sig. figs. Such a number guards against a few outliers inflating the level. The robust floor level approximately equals 43.9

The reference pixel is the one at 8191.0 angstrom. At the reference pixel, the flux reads 41.85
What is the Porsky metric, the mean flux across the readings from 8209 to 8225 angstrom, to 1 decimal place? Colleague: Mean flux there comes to 47.9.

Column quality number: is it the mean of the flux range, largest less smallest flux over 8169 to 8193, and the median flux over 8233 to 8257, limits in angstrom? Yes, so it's 30.0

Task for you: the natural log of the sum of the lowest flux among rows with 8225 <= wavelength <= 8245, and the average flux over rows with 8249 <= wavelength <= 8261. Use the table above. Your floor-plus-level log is 4.47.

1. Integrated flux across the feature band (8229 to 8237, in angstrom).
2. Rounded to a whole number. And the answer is 361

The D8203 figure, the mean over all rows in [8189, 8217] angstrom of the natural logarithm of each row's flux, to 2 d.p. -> 3.86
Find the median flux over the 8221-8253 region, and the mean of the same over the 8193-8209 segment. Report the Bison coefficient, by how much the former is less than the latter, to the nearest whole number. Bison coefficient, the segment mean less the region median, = -5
